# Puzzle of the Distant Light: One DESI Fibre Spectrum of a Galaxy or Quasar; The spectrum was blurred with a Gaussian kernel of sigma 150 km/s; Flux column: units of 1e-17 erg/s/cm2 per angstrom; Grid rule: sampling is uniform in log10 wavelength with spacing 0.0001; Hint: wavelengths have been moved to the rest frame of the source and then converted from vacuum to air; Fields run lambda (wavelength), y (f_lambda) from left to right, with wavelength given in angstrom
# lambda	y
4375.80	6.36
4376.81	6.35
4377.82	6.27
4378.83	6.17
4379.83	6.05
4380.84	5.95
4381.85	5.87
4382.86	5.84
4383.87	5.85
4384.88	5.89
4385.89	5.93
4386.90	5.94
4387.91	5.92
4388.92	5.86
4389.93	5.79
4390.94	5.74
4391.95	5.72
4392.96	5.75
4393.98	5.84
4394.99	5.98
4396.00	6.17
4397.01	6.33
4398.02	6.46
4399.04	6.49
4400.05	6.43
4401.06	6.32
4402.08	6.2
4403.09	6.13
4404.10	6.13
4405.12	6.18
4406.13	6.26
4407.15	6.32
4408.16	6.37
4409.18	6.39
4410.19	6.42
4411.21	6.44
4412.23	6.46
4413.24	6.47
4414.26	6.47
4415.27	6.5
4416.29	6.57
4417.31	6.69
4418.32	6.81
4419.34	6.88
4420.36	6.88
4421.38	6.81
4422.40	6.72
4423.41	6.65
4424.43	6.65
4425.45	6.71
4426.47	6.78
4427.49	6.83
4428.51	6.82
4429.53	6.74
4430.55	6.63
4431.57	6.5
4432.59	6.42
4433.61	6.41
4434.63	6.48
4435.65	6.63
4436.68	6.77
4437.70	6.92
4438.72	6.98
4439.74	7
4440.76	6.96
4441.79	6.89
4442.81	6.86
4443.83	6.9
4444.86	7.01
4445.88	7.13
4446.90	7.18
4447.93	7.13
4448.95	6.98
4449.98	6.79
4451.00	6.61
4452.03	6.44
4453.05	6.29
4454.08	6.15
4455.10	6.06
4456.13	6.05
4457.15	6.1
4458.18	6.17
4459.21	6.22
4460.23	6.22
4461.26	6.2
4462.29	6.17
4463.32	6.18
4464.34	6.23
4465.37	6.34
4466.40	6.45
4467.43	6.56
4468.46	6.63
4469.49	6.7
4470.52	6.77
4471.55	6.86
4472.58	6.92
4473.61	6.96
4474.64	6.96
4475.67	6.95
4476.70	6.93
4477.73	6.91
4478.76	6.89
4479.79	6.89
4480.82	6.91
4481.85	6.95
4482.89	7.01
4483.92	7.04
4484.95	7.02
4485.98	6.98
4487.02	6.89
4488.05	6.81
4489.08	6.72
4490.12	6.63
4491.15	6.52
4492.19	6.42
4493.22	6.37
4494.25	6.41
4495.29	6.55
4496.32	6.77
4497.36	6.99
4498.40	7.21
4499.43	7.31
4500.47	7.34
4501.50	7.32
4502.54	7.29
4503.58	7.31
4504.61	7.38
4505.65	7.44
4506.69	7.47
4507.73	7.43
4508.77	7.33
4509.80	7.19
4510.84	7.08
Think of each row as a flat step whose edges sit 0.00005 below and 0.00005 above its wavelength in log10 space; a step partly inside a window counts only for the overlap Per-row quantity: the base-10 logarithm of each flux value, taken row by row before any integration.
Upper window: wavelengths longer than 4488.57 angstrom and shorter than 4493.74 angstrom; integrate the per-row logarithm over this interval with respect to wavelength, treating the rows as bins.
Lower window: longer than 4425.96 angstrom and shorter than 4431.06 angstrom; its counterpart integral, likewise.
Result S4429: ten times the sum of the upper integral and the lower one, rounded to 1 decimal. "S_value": 84.5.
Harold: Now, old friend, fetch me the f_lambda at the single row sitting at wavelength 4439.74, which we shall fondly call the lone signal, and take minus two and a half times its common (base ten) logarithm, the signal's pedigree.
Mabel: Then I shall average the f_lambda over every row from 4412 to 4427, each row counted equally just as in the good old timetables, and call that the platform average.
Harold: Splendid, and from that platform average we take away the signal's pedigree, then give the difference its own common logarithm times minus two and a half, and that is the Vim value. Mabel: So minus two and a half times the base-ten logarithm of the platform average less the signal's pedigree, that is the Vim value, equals -2.36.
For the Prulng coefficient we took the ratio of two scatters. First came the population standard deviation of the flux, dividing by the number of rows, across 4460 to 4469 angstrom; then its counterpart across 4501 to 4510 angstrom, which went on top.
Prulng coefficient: 0.50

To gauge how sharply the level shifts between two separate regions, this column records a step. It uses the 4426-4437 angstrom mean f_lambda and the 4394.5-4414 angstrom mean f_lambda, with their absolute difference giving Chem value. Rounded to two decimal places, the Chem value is 0.32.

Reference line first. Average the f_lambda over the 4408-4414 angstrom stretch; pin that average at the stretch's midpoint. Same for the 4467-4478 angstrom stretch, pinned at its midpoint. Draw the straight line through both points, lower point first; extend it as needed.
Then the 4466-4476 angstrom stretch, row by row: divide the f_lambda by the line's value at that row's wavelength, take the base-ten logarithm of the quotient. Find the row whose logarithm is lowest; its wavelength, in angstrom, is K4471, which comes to 4466.40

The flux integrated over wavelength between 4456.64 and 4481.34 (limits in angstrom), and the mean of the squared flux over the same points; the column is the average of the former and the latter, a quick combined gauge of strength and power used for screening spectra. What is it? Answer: 103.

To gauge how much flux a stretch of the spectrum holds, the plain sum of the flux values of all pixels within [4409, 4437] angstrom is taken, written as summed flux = 186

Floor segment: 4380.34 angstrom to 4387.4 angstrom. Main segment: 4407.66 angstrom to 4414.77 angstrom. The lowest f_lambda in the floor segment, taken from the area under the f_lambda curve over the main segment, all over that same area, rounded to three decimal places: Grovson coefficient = 0.872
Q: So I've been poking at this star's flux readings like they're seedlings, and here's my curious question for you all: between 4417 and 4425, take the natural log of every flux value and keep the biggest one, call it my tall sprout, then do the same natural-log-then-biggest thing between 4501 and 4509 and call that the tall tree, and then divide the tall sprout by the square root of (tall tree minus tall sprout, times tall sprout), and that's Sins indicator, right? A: 4.8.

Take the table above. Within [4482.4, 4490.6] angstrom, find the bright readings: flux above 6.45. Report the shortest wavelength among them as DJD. 4482.89 angstrom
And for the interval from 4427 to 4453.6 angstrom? 4427.49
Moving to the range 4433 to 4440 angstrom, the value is 4434.63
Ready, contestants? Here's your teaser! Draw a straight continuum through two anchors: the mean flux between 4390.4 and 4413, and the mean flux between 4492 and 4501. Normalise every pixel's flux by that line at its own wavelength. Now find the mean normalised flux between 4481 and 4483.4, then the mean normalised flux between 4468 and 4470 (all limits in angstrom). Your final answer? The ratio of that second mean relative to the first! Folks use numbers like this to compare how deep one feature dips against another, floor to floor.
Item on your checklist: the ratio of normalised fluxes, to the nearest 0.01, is 0.97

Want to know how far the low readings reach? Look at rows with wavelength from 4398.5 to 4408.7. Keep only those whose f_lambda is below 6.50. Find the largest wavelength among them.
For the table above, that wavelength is 4408.16 angstrom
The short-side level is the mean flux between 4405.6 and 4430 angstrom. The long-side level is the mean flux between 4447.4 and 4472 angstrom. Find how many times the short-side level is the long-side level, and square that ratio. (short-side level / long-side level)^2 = 1.06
